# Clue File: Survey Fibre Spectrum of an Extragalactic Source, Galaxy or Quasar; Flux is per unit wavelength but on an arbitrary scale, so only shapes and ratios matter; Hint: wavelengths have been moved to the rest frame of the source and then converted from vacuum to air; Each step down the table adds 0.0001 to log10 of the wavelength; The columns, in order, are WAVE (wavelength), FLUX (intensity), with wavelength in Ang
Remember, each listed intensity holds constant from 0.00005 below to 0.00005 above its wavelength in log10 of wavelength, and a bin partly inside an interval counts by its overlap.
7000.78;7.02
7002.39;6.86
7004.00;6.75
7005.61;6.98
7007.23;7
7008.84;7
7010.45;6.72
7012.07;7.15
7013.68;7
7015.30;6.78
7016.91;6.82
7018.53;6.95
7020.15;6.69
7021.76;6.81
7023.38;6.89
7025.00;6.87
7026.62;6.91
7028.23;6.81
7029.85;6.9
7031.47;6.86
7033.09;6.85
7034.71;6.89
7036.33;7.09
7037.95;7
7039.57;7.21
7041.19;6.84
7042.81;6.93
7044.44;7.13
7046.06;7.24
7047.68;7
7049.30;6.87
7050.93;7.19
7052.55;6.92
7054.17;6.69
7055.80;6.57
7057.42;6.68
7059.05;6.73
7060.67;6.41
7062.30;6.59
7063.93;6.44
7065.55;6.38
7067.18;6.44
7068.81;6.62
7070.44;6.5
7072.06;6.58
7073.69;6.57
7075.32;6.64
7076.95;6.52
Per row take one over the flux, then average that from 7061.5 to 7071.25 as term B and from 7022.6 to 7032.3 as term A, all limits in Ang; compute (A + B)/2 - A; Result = 0.0042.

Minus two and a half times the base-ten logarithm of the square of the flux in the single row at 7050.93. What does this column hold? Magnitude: -4.28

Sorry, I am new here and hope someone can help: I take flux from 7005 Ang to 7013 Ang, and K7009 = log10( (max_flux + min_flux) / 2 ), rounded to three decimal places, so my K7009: 0.841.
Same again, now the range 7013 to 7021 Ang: 0.835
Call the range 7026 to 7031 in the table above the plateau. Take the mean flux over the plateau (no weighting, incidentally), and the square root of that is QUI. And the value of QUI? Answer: 2.62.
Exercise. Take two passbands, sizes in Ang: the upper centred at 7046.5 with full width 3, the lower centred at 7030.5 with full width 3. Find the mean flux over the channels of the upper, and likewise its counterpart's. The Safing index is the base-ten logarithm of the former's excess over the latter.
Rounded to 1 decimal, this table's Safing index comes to -0.6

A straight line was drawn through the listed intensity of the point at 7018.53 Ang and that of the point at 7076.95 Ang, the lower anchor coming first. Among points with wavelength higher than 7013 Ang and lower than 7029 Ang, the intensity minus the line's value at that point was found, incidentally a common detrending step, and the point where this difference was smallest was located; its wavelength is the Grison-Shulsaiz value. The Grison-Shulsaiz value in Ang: 7020.15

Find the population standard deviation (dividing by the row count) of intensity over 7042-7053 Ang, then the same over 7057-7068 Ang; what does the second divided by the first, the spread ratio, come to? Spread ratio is 1.0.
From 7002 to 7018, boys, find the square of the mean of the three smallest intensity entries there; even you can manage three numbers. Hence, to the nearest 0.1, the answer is 45.6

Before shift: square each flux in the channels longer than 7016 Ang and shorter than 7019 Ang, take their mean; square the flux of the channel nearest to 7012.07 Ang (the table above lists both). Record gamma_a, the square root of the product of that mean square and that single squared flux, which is 49.2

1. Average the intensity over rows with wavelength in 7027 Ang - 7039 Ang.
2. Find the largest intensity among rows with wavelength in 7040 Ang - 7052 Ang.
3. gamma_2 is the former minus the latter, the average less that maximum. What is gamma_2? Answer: -0.3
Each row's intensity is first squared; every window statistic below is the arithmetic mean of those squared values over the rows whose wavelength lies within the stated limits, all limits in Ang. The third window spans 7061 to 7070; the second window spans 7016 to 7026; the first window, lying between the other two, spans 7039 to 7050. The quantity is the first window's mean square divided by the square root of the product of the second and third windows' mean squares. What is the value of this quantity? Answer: 1.11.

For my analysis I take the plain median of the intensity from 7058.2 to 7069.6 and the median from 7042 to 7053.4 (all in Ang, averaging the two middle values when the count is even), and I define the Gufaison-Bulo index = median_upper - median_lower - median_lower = -7.56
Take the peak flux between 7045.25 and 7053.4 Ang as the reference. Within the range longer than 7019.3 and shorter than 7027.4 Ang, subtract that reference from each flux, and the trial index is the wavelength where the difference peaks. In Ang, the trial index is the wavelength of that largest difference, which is 7026.62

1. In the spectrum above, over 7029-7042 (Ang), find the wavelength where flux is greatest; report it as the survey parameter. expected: 7039.57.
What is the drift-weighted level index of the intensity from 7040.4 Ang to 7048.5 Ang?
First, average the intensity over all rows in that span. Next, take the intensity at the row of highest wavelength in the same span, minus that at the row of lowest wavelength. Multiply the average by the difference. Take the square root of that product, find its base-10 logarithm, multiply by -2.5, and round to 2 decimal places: -0.06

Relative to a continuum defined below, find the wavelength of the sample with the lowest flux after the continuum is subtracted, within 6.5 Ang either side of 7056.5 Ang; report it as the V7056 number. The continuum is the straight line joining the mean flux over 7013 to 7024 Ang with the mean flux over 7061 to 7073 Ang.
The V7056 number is 7060.67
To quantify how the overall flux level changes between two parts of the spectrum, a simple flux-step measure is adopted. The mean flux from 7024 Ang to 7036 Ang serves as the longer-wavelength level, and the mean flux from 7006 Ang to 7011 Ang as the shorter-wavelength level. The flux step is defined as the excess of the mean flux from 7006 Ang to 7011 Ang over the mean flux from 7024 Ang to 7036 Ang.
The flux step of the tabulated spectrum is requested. 0.04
